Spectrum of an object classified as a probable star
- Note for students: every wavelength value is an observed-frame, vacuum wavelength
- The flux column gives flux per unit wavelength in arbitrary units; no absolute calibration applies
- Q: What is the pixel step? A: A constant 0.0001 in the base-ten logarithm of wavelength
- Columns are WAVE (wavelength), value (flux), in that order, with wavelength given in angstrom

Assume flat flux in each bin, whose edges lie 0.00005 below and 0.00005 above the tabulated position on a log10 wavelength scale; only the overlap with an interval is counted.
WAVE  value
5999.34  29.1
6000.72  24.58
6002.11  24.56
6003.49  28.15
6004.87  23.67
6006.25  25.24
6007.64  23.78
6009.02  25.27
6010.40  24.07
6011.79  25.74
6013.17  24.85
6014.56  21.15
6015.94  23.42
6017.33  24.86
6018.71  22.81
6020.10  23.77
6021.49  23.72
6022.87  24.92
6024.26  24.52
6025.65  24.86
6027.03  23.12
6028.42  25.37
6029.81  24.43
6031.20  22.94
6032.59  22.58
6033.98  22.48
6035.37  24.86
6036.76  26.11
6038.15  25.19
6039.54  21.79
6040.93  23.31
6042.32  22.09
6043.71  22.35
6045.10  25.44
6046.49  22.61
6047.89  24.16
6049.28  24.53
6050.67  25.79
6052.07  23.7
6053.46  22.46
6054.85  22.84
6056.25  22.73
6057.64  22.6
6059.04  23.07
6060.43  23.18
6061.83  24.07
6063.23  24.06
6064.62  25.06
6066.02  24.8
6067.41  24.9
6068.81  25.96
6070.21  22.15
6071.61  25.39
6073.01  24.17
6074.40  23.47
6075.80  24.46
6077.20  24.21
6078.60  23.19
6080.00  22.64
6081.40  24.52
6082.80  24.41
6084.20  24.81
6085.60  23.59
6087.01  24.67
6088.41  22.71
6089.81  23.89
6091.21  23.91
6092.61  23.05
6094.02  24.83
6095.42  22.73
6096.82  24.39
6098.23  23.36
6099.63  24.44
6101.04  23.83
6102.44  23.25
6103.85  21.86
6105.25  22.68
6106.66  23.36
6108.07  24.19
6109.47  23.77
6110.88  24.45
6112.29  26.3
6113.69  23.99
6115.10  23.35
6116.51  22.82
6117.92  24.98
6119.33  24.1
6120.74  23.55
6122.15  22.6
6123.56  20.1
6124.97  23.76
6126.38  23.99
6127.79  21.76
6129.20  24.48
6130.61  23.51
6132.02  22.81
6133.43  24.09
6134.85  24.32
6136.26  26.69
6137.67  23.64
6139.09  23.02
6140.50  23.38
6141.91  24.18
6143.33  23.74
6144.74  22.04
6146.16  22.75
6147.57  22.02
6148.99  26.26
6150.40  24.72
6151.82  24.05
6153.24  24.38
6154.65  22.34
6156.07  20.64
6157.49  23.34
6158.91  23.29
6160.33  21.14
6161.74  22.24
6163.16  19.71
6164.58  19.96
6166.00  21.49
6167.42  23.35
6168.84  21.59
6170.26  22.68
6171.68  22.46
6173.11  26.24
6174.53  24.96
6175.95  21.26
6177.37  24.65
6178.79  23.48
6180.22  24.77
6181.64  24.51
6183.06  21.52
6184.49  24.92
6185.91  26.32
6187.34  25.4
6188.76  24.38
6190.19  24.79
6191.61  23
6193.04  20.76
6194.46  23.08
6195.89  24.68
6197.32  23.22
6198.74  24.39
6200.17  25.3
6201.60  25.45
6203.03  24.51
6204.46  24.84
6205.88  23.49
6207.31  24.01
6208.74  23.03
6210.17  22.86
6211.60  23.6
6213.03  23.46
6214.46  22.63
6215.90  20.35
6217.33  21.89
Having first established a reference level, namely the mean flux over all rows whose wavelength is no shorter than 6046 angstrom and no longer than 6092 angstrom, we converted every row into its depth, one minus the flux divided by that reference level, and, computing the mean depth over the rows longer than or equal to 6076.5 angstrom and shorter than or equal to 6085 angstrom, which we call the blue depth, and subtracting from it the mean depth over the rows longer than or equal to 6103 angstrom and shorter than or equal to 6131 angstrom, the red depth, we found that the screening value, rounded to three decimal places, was -0.020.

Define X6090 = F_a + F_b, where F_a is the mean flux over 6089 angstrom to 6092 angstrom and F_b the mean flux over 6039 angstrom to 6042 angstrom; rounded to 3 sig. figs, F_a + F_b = 46.4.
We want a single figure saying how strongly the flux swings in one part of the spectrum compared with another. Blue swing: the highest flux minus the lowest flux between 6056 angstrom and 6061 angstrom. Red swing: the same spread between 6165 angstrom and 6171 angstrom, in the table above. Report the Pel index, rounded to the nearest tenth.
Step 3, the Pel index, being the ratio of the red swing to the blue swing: 3.2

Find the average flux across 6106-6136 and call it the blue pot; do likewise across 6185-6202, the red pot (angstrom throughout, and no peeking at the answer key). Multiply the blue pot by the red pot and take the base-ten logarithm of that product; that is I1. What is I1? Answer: 2.76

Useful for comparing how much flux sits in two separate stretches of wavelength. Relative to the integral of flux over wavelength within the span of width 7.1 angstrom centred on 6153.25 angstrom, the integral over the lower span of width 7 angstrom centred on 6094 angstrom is 1.01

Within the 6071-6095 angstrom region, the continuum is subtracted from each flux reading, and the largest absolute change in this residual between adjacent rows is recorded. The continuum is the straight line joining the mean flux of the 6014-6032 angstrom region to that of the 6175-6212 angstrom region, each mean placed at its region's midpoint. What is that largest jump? 1.96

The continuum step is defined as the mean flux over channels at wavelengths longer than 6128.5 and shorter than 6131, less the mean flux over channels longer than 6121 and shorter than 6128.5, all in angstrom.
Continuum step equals 1.6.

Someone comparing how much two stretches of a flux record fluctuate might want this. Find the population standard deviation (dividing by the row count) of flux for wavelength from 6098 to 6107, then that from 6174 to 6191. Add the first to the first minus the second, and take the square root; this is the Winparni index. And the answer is 0.31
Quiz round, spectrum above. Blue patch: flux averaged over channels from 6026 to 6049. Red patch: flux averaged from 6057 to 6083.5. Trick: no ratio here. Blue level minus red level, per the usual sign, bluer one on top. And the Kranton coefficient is -0.3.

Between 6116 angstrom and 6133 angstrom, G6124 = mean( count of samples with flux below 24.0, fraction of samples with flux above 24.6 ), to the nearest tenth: 4.5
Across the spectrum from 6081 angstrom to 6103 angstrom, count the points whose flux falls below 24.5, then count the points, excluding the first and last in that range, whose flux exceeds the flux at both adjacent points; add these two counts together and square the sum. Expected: 324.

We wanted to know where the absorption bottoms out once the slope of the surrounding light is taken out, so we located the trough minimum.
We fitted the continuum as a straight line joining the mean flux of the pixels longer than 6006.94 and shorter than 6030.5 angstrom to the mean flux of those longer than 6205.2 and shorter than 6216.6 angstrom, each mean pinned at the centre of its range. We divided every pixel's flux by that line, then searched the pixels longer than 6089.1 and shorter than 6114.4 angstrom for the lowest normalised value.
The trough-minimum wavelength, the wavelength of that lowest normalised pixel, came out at 6103.85 angstrom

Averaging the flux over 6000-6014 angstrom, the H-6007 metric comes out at 25.0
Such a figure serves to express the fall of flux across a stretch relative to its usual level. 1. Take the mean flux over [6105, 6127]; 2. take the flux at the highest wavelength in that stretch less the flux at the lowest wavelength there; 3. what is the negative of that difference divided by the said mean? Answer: -0.055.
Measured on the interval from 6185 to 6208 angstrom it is 0.095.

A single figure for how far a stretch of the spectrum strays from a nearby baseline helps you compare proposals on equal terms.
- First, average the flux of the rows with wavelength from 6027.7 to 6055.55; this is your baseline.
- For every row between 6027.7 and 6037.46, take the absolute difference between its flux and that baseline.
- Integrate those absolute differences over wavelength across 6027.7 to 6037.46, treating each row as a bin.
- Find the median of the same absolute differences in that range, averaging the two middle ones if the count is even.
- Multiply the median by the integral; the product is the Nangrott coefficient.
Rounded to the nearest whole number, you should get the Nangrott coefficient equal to 15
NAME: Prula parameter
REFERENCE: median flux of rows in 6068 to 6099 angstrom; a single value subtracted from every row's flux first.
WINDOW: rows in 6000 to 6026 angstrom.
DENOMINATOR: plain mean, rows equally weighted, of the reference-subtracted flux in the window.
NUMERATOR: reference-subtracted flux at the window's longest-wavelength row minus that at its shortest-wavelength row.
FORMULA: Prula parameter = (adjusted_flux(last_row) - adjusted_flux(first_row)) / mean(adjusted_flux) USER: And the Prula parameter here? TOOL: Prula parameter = 1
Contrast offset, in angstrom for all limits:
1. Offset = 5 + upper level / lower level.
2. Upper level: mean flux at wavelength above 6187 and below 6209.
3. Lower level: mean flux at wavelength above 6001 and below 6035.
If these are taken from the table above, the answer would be 5.99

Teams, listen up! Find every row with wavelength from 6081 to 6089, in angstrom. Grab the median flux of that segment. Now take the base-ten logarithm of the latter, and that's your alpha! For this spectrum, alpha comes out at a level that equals 1.39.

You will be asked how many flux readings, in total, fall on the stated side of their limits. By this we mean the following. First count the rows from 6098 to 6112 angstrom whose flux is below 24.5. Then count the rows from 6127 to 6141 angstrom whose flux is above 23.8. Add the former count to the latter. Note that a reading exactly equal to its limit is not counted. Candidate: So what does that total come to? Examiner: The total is 14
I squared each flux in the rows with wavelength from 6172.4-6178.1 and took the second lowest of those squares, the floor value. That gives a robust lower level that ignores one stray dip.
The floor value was 608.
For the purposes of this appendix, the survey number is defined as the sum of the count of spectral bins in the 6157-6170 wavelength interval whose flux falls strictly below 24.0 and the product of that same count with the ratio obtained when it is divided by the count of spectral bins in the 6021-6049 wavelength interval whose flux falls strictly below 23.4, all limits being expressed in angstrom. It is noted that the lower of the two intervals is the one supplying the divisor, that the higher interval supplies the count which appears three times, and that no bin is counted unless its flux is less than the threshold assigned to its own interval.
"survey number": 18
